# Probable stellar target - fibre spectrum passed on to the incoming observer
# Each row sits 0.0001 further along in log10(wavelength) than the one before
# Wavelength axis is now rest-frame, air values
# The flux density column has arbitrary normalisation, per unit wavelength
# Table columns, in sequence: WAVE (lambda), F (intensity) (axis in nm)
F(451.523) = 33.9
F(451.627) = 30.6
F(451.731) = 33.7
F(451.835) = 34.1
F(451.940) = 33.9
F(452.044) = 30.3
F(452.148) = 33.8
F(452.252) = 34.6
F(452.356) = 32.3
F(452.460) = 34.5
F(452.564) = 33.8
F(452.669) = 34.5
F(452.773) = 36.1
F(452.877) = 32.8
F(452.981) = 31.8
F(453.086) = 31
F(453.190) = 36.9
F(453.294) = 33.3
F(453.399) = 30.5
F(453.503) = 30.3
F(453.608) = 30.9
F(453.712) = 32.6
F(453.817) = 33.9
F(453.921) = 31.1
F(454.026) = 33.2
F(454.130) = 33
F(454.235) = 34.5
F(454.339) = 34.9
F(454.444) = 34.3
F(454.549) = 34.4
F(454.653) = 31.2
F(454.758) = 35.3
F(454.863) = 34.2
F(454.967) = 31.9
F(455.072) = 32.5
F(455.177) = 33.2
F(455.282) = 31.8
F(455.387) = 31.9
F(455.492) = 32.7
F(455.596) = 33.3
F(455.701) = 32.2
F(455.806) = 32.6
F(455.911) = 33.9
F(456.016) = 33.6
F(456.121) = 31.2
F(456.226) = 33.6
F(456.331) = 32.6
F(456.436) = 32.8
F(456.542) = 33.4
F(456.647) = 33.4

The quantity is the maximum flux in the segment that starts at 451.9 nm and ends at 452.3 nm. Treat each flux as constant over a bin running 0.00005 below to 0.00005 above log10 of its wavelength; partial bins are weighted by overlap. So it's 34.6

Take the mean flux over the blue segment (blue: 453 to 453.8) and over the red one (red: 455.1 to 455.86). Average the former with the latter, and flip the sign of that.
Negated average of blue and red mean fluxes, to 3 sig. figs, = -32.4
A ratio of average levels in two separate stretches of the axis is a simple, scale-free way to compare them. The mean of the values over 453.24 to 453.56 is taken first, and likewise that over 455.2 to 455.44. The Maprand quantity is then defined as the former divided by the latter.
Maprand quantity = 0.98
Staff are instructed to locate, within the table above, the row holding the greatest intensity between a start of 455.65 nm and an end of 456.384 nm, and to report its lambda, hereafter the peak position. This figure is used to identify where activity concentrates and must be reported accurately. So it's 455.911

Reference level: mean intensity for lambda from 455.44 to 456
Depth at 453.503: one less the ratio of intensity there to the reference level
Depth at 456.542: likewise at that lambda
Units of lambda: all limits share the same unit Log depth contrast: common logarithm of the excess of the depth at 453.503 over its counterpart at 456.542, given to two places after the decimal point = -1.03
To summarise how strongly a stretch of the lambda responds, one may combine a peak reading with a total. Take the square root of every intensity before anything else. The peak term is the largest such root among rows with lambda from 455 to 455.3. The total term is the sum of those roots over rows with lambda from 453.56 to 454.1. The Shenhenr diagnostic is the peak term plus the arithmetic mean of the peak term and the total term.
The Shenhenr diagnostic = 22.9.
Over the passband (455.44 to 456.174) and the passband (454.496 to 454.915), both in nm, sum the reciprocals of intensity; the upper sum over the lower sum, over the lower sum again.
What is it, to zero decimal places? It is 15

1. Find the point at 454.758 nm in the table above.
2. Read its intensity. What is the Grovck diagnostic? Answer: 35.3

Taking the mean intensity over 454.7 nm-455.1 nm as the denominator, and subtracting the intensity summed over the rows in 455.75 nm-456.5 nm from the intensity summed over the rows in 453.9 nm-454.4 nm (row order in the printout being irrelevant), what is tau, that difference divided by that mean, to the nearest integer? -2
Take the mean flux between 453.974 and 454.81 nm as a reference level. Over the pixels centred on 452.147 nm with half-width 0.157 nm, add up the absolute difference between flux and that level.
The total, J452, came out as 4.4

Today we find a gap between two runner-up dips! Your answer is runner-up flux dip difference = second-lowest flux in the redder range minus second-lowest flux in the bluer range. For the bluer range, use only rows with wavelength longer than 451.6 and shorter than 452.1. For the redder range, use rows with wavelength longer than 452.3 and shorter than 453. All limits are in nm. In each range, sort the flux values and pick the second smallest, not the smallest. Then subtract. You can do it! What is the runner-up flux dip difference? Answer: 1.7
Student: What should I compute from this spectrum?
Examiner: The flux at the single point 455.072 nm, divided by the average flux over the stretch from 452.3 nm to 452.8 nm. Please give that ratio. 0.95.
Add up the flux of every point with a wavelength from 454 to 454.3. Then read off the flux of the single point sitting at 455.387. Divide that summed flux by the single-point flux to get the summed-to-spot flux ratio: 3.2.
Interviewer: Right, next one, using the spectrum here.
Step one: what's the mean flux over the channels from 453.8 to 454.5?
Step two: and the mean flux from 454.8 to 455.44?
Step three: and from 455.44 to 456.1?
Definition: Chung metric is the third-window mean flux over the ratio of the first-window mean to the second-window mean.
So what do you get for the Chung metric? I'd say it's 32.1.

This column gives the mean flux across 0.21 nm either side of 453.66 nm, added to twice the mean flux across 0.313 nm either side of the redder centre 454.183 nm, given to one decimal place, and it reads 98.9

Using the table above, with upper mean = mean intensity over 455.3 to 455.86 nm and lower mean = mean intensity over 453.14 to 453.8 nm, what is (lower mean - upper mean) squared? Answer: 0.0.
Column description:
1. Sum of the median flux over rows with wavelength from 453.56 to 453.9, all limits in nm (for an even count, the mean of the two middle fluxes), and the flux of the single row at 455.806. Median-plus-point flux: 65.2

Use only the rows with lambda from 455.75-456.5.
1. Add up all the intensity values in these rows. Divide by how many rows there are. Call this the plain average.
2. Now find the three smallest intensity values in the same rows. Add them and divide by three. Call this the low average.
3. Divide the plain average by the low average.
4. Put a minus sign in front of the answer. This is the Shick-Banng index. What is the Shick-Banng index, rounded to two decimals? -1.02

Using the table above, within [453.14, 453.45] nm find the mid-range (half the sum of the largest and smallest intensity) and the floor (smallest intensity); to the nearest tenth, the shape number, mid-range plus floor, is 64.2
